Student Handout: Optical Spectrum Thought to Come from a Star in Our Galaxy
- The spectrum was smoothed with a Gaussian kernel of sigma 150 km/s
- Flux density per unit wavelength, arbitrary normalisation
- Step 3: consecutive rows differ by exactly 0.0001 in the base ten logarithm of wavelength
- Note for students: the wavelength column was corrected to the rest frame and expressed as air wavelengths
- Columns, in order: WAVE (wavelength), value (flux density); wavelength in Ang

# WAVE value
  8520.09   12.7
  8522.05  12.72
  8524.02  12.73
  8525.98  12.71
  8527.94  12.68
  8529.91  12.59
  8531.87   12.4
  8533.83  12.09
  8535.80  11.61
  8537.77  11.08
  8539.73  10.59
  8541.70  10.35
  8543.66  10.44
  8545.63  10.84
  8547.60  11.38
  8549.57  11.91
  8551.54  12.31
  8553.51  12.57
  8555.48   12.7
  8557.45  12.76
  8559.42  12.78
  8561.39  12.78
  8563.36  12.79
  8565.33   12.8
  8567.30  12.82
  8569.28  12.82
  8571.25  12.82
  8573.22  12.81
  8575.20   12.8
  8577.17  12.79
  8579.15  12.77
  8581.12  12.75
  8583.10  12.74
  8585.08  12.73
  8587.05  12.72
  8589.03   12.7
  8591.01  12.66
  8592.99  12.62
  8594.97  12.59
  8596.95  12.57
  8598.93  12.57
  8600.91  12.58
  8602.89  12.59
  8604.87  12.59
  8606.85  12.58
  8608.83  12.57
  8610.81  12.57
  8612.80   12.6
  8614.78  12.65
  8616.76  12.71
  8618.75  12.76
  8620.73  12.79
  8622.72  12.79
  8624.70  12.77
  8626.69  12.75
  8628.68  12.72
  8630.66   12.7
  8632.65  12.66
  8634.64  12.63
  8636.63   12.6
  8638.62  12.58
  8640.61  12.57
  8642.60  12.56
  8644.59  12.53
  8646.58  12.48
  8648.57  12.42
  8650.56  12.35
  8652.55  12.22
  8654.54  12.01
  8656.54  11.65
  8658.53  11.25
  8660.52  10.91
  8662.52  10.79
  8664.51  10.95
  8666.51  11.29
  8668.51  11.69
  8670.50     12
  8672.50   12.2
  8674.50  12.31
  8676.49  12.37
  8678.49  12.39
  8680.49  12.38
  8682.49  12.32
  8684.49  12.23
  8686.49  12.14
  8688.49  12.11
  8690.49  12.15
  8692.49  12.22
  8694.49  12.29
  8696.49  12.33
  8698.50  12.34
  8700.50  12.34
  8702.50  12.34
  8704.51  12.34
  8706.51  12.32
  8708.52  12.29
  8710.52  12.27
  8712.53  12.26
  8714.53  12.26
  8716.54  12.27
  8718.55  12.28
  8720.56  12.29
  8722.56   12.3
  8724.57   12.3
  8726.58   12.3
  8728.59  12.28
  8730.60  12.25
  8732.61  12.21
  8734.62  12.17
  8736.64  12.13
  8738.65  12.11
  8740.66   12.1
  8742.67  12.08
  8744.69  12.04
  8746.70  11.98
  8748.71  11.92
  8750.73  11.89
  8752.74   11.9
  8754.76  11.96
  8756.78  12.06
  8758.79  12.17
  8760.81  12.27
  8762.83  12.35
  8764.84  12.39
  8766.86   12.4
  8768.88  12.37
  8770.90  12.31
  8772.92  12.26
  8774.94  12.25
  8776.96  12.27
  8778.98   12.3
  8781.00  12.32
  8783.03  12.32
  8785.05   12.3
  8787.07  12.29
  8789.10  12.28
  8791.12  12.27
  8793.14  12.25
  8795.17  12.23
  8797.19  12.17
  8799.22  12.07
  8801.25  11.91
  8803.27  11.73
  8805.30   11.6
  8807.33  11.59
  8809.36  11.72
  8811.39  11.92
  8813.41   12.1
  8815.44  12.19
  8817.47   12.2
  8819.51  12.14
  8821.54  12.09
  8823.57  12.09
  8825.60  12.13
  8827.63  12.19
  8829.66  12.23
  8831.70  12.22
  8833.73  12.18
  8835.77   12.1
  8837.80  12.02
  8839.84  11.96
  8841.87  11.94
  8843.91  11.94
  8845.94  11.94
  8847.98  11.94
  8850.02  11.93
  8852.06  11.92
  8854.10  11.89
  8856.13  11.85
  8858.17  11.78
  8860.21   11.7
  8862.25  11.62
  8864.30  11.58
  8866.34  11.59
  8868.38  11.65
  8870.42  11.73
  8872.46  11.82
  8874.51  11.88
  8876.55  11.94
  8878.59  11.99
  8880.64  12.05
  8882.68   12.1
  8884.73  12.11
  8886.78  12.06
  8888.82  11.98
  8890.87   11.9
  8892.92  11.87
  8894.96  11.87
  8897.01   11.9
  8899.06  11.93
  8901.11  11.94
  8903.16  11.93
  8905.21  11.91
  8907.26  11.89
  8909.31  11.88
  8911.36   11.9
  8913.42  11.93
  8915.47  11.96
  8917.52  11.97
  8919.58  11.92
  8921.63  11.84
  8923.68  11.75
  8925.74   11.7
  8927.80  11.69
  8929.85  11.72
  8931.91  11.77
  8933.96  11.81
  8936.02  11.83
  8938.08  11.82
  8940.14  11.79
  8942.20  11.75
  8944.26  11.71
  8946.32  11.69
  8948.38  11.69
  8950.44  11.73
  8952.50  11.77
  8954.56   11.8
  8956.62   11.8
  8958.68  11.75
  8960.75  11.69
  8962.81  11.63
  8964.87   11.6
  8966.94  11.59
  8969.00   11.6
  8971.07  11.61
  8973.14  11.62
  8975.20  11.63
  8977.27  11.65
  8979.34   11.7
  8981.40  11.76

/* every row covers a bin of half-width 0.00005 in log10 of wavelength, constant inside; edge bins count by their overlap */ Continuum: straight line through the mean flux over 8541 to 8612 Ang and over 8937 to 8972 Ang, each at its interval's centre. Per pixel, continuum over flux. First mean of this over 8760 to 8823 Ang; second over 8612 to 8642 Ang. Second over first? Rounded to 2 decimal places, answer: 0.98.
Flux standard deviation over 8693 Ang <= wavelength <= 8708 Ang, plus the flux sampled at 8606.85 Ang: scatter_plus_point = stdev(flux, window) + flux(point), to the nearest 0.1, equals 12.6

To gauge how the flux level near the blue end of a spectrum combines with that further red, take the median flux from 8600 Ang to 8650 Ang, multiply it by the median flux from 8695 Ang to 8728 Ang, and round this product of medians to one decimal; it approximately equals 155.0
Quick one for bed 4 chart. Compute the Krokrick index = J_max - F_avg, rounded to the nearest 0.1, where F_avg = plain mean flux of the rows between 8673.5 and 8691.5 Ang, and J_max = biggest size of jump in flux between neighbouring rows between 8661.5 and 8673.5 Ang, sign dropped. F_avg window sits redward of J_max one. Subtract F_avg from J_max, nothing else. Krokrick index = -11.9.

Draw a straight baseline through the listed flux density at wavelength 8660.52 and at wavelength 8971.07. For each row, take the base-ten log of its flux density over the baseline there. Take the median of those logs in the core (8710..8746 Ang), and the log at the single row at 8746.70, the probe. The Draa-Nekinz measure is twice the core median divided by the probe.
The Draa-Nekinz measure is 2.8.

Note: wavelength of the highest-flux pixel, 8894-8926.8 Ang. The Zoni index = 8917.52 Ang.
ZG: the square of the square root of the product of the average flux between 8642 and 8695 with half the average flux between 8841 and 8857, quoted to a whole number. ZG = 72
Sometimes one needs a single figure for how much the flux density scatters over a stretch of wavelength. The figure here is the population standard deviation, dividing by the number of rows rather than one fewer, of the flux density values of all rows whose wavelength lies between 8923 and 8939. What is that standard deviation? 0.052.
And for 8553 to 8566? 0.076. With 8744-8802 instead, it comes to 0.160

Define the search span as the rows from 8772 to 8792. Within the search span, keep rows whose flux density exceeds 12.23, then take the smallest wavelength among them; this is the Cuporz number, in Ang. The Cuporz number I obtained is 8772.92 Ang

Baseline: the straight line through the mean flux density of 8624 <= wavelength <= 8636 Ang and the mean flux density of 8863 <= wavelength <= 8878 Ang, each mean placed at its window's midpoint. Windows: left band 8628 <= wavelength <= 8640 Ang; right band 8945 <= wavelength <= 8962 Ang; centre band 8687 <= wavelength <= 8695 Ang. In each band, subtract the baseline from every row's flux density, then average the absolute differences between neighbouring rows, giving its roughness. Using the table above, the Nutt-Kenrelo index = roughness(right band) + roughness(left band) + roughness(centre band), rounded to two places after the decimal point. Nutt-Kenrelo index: 0.12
